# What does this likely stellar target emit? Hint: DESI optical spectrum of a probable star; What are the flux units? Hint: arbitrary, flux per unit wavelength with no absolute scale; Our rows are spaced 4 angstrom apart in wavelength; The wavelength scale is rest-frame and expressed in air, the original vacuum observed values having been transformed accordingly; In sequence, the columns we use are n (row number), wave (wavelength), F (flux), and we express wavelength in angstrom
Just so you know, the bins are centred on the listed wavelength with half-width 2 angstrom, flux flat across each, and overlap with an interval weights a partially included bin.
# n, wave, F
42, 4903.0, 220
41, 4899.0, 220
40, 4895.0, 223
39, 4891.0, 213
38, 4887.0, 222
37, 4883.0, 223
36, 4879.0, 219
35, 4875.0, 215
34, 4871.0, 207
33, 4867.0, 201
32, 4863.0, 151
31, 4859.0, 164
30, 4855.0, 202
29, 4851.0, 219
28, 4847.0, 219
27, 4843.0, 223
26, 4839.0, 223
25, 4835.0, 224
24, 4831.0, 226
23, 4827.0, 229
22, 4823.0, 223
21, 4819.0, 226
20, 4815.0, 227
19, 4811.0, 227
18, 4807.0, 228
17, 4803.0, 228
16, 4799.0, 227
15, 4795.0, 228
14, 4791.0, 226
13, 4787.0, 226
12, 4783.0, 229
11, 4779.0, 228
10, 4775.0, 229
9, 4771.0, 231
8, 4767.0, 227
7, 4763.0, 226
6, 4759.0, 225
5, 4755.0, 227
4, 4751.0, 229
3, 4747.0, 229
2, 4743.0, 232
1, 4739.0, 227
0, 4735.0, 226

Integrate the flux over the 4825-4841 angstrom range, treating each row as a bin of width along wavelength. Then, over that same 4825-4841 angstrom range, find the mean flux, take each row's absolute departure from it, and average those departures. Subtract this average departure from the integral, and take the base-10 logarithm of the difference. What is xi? 3.56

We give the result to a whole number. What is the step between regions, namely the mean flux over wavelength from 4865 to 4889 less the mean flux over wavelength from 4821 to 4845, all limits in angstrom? -10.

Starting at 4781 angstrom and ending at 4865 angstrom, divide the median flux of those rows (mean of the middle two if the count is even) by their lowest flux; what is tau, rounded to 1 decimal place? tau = 1.5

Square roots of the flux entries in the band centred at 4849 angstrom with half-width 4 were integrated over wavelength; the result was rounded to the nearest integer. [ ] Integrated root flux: 118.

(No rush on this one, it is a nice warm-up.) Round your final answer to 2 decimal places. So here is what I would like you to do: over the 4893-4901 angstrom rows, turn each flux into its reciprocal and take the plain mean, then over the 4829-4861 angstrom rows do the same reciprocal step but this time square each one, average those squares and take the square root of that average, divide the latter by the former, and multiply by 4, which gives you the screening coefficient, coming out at 4.24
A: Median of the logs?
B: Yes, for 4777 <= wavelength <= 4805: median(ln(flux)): 5.43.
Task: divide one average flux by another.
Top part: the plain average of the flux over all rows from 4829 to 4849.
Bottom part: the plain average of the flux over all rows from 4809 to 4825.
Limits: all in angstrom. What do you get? 0.988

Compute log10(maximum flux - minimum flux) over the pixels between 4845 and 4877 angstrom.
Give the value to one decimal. 1.8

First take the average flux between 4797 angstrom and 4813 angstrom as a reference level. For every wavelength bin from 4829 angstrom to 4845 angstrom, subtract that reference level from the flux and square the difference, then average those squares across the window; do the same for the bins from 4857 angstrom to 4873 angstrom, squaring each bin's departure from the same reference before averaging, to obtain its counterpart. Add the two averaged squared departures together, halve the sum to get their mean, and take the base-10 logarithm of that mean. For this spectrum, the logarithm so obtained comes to 3.1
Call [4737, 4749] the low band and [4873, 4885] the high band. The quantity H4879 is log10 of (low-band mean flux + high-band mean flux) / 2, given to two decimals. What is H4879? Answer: 2.35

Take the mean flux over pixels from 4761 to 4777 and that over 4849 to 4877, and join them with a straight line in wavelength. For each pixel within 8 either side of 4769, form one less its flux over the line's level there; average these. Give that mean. 0.00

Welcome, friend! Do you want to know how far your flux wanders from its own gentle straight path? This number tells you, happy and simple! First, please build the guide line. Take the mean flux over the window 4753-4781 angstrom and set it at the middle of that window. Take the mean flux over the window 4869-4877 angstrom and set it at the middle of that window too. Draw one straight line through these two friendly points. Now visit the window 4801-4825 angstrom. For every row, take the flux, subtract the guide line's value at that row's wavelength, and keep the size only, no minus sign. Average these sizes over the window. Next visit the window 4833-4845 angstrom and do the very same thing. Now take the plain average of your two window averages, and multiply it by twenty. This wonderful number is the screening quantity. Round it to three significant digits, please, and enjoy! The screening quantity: 131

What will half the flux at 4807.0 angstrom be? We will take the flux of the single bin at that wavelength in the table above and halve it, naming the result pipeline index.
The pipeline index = 114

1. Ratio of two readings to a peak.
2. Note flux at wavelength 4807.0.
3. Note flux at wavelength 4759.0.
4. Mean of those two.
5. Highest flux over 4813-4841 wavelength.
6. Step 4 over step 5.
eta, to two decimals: 0.99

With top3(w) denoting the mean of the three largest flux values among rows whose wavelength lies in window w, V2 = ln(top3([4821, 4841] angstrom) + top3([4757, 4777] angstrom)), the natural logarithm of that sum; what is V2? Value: 6.12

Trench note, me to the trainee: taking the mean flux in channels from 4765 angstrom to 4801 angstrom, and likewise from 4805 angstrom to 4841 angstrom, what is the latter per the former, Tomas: 0.99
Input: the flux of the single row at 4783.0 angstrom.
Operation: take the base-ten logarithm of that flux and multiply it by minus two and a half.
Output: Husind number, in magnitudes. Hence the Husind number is -5.90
